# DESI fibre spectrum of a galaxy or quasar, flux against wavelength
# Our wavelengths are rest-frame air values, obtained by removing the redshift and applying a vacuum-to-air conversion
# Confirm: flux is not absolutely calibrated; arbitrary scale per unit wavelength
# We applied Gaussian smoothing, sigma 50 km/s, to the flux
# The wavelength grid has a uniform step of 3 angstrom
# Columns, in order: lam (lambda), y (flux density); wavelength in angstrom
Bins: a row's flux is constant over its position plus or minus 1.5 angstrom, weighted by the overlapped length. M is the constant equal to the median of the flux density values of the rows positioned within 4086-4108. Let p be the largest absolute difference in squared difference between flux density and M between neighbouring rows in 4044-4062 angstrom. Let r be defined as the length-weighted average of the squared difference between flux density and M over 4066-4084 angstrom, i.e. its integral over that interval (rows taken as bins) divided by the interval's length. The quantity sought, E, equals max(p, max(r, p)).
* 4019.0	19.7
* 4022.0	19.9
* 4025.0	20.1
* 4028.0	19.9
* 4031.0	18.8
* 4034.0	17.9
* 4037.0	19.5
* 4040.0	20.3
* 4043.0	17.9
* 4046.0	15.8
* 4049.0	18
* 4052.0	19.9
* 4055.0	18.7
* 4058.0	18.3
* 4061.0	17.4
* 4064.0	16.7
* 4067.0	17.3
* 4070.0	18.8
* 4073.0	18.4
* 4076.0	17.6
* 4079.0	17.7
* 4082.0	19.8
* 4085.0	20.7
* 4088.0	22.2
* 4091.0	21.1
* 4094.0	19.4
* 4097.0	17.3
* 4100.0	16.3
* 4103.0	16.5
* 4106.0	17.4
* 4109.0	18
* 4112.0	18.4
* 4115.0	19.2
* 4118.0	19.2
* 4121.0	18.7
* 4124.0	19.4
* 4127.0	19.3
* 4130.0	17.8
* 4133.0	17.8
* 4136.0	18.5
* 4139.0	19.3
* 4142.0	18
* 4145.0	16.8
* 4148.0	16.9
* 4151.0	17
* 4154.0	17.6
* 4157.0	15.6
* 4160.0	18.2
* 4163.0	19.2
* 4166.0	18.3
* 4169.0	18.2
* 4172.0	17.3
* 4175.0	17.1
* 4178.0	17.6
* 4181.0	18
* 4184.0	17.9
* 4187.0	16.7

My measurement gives 6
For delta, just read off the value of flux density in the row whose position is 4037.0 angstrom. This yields 19.5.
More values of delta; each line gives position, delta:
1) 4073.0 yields 18.4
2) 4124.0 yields 19.4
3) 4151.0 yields 17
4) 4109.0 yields 18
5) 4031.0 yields 18.8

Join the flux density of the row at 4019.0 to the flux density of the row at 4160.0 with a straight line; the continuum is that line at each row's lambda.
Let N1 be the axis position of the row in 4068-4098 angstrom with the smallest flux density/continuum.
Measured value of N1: 4097.0 angstrom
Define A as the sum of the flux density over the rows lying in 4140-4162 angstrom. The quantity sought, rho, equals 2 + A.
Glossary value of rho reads 122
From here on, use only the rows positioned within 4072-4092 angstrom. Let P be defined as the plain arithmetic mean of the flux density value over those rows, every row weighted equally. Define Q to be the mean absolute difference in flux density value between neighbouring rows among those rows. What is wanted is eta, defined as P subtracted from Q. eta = -18.6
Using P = 19.6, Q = 1.08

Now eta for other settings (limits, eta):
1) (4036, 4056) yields -16.8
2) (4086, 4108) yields -17.4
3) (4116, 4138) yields -18.1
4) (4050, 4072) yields -17.3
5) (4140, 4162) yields -16.1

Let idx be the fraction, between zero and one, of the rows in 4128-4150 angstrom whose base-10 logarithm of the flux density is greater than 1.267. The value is 0.29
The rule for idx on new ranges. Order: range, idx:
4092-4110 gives 0.17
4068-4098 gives 0.60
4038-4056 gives 0.50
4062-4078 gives 0.20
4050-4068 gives 0.33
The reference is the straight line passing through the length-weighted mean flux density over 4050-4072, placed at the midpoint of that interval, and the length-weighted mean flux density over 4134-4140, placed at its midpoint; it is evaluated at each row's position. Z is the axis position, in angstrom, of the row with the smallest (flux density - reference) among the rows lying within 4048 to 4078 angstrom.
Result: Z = 4064.0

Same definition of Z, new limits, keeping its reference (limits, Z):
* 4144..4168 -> 4157.0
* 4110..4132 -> 4130.0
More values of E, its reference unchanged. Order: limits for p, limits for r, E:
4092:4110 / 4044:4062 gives 4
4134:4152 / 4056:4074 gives 3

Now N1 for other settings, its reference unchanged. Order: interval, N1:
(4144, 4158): 4157.0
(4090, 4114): 4100.0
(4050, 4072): 4064.0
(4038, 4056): 4046.0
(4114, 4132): 4130.0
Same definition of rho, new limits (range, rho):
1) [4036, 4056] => 132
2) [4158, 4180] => 128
